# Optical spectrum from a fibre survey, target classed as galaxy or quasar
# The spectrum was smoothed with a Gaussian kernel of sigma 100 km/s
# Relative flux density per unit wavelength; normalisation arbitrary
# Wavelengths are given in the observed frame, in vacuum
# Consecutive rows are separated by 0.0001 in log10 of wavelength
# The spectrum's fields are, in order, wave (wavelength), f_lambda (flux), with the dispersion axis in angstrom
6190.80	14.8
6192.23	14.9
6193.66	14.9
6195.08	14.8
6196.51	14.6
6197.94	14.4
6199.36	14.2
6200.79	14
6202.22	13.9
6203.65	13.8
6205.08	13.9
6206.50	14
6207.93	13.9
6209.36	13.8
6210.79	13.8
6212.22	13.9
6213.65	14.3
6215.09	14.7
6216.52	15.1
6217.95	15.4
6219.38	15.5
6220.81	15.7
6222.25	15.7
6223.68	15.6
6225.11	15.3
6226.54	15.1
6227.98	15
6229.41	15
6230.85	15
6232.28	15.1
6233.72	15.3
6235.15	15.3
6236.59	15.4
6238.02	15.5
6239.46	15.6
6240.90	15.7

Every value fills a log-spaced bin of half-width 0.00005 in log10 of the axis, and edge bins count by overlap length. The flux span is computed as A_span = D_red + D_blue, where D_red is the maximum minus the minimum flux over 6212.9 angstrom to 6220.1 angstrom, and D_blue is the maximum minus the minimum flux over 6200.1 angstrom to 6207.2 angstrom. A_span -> 1.4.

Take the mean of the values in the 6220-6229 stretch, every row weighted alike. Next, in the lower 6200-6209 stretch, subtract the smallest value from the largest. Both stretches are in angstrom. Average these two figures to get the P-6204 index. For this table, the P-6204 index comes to 7.80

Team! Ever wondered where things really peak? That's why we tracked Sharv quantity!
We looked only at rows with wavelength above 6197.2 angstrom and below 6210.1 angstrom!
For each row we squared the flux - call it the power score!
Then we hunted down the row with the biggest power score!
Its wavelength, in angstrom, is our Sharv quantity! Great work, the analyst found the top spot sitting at 6197.94 angstrom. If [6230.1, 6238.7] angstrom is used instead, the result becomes 6238.02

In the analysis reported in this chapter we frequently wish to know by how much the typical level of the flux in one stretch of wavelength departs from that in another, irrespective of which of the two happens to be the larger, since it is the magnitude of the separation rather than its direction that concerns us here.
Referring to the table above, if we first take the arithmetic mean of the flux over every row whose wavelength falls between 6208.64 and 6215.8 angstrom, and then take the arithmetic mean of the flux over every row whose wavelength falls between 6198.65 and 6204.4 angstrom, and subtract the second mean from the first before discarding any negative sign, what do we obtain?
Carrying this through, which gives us 0.12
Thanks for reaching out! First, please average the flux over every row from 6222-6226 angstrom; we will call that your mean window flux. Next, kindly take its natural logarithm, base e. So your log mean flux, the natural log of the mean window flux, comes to 2.74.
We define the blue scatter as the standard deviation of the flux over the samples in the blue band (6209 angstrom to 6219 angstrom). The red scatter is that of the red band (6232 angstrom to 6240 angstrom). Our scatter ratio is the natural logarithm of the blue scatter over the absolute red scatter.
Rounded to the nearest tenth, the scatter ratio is 1.3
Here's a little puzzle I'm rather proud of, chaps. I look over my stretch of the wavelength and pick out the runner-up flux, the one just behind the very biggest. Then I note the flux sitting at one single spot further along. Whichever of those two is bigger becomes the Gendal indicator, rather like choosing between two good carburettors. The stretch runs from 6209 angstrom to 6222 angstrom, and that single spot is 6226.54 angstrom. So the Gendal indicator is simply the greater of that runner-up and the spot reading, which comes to 15.5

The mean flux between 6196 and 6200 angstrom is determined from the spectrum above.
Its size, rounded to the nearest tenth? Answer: 14.4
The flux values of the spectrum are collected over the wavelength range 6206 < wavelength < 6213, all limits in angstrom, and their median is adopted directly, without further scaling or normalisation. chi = 13.9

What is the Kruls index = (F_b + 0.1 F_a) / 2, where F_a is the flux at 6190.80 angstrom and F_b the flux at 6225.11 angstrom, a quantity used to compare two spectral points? 8.4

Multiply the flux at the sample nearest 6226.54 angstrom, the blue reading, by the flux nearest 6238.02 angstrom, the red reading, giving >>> 234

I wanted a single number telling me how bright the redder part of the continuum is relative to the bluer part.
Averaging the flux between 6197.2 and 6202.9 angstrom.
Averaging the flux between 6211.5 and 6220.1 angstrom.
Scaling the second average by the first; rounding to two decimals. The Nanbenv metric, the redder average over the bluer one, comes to 1.05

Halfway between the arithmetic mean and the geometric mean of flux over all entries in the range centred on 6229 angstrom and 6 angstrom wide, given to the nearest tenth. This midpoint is 15.0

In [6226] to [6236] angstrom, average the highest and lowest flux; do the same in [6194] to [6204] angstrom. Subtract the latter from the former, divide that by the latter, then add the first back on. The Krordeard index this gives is 15.2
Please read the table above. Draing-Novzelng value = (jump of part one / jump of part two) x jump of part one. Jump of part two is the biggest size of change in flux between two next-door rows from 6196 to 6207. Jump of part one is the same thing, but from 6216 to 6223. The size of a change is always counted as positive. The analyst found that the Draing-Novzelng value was 0.45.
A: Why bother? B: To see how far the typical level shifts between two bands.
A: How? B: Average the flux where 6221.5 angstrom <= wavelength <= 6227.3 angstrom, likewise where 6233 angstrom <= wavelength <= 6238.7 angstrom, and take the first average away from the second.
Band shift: 0.0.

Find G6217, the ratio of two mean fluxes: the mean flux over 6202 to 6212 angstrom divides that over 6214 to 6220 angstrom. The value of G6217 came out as 1.09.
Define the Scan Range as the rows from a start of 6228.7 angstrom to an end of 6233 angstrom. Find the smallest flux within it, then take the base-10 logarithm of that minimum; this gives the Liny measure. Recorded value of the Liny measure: 1.18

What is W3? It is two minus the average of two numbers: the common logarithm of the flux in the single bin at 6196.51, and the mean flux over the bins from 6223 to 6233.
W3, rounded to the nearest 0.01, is -6.16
